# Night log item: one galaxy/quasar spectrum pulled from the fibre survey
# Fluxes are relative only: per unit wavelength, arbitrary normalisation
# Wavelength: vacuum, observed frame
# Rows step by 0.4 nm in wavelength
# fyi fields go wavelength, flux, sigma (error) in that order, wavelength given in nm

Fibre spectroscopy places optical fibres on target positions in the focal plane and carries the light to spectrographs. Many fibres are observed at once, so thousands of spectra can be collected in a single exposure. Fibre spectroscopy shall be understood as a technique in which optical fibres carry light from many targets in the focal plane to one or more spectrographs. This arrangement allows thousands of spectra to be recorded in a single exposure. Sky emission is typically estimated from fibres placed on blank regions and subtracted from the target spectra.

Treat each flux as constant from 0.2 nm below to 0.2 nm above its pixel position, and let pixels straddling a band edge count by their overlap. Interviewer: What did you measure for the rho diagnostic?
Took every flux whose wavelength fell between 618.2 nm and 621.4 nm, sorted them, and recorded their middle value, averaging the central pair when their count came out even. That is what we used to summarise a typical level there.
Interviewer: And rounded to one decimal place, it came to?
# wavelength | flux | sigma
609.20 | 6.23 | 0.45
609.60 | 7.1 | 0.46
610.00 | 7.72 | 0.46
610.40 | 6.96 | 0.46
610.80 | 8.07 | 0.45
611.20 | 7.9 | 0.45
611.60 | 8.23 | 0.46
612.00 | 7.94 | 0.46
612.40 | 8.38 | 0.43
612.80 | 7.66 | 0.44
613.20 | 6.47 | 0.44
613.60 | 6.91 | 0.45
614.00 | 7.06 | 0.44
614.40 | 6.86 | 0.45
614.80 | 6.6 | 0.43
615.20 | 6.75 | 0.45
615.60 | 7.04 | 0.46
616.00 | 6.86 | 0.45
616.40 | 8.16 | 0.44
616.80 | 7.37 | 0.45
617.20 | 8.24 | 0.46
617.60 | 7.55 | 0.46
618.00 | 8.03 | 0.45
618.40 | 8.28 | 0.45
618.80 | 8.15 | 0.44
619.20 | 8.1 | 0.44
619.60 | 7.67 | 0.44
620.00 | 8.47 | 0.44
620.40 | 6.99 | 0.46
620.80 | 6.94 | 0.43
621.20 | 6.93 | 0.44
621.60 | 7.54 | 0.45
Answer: 7.9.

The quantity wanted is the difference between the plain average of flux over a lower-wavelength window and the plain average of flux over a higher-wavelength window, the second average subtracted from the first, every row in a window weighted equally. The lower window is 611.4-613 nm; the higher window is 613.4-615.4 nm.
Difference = 1.2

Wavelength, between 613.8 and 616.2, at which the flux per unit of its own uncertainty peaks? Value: 614.00 nm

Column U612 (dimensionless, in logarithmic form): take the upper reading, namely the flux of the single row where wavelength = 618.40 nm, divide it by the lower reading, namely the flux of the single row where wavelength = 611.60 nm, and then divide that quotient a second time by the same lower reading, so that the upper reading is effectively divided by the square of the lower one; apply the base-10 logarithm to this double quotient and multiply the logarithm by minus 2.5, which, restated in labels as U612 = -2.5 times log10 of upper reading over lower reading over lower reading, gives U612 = 2.28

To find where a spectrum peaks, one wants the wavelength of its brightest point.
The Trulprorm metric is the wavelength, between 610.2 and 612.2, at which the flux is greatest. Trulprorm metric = 611.60 nm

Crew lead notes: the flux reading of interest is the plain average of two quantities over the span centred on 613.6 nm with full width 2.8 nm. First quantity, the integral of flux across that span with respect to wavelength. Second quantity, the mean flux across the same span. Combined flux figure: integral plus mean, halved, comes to 13.6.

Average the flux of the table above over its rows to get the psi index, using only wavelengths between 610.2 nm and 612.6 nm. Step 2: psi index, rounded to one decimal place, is 7.9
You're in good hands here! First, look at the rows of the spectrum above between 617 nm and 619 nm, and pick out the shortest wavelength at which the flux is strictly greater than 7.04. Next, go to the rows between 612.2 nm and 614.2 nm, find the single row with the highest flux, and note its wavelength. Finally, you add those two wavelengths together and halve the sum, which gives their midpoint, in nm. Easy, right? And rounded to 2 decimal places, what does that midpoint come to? 614.80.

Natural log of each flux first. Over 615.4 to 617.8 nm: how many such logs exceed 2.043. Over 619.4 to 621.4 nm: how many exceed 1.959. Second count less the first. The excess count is 0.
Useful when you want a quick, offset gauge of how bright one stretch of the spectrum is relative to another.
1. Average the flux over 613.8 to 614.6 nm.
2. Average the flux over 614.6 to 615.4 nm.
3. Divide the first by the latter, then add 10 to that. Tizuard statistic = 11.0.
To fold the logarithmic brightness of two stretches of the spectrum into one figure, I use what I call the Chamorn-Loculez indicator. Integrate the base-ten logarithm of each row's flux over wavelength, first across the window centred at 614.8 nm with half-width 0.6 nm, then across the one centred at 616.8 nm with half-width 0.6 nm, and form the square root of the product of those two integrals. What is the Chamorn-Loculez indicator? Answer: 1.04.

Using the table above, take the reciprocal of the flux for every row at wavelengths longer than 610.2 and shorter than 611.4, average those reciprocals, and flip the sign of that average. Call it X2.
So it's -0.131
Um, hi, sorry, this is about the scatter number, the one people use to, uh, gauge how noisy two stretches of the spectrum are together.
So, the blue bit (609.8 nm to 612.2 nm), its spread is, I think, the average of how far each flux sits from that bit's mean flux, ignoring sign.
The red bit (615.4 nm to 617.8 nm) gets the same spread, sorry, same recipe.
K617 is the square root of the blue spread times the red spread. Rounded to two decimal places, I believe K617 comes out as 0.37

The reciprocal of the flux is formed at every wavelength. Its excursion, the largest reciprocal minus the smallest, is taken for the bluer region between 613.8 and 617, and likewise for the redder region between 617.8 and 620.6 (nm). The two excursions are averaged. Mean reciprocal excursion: 0.027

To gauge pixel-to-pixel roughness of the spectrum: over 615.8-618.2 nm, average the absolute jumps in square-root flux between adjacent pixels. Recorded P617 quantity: 0.149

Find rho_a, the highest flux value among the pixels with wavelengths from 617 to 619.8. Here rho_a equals 8.28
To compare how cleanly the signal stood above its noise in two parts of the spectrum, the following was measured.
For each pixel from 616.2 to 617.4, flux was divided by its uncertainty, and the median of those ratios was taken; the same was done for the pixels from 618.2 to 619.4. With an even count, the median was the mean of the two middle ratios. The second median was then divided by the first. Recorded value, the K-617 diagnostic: 1.03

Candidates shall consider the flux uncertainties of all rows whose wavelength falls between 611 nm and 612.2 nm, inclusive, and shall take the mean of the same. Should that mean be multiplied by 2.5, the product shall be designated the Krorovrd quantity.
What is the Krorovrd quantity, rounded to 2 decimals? 1.14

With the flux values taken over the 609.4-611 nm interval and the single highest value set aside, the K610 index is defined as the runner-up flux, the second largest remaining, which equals 7.72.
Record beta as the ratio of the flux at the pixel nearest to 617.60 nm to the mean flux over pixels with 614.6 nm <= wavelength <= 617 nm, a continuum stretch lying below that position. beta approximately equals 1.06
